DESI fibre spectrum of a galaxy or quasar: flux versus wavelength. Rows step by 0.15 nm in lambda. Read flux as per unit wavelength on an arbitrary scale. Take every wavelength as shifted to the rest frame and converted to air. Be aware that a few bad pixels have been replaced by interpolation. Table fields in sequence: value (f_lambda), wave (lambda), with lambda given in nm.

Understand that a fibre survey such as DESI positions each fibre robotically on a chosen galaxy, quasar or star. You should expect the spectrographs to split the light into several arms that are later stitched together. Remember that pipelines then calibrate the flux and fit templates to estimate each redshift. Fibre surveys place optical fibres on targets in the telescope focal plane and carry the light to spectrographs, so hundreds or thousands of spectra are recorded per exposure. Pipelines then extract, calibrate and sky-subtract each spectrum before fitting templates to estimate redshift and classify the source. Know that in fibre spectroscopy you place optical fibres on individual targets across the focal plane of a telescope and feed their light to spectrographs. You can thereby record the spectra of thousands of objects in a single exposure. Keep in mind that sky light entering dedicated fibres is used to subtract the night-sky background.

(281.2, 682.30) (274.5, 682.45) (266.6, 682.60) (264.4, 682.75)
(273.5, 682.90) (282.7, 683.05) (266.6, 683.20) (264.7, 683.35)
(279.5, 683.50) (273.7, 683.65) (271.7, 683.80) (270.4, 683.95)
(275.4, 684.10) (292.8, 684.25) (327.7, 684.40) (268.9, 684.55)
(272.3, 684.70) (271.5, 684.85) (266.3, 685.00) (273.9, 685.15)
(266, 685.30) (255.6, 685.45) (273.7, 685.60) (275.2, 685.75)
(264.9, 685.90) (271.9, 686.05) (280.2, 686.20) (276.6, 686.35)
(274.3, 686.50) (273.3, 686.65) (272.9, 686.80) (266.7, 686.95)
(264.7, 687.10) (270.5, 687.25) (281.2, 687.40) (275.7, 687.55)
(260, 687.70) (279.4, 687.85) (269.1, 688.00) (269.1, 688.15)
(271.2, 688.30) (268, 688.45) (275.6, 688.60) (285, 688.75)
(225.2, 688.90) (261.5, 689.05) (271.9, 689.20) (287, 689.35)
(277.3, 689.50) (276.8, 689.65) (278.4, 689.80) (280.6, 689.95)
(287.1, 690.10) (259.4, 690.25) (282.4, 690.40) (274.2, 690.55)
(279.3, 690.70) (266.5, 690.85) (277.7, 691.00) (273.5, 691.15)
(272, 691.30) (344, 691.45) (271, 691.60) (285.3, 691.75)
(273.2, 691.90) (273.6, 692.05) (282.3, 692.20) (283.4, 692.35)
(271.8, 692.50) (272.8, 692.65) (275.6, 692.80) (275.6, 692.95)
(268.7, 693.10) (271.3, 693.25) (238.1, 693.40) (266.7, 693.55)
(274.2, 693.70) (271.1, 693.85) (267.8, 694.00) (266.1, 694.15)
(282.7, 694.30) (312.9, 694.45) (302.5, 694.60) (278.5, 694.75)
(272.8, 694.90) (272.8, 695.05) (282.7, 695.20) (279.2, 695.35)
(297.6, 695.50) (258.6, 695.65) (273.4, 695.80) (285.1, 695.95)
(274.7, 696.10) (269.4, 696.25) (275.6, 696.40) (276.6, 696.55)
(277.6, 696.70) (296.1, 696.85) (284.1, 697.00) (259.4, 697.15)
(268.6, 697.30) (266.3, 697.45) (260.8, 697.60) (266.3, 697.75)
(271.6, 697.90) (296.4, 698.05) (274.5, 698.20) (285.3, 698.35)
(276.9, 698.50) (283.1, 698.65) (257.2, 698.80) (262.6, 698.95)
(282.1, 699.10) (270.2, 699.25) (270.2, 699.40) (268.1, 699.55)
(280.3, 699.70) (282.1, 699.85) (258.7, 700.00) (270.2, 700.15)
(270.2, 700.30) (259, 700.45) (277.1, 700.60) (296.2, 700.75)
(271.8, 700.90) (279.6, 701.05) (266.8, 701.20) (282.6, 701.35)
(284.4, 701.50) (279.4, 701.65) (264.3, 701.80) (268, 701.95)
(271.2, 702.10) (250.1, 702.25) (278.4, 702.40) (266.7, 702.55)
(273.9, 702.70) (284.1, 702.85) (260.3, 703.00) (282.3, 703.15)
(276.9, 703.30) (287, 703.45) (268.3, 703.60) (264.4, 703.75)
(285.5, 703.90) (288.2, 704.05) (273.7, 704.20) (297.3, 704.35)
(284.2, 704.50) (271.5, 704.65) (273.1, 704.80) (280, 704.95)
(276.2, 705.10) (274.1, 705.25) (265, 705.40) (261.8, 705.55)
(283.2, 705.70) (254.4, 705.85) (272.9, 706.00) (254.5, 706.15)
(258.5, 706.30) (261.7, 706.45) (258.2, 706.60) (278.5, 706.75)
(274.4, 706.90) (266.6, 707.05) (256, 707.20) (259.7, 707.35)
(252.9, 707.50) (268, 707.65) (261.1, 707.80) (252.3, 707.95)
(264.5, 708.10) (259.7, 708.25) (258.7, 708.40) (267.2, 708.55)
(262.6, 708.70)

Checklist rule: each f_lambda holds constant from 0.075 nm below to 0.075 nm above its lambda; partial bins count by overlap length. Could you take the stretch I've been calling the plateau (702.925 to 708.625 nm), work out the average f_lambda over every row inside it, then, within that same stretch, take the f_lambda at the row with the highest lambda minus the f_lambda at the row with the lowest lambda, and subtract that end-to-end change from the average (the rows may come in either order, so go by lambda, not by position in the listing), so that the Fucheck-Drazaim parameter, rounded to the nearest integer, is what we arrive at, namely 262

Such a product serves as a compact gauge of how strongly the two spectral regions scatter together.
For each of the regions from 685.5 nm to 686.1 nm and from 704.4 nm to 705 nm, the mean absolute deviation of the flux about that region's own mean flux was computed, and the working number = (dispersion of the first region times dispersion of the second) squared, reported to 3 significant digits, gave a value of 256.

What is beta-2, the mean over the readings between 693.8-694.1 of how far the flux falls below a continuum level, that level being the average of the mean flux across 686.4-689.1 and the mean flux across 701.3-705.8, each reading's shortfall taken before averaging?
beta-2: 3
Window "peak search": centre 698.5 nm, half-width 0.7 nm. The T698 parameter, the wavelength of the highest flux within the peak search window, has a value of 698.05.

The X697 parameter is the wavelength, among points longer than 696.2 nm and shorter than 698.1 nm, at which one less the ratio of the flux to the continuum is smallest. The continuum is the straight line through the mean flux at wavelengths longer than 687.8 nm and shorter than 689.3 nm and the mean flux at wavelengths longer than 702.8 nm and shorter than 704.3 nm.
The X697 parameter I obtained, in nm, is 696.85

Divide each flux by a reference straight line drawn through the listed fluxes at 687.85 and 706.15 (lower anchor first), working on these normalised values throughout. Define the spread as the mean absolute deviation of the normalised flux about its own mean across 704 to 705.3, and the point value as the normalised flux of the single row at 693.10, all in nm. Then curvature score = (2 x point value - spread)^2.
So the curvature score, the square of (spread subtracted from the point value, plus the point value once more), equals 3.8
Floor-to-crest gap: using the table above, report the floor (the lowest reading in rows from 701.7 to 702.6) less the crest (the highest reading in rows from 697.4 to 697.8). -16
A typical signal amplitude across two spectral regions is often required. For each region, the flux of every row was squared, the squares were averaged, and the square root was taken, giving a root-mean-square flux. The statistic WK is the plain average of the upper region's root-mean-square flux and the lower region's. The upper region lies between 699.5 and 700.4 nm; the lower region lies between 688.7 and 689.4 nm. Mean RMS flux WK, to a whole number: 269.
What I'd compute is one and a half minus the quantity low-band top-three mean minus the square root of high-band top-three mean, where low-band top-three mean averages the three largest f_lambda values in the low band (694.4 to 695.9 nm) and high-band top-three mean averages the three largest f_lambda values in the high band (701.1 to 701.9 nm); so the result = -286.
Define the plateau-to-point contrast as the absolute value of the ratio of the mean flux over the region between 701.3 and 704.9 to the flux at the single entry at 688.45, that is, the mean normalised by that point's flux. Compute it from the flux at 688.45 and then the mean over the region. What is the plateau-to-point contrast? 1.03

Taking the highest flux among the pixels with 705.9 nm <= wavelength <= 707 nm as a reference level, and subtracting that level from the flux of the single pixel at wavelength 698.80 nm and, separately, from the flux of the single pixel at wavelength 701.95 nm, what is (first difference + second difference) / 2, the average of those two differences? -16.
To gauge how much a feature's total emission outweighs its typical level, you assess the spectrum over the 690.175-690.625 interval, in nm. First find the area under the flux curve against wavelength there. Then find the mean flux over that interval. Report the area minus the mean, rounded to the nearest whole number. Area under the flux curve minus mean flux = -150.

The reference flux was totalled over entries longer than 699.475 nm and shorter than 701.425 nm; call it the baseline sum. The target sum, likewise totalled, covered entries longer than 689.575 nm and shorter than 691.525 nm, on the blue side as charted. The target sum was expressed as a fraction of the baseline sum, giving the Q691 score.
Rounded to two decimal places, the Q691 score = 1.03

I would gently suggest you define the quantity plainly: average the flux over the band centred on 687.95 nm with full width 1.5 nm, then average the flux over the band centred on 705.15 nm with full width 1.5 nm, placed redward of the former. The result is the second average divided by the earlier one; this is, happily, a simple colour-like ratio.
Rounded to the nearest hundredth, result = 1.00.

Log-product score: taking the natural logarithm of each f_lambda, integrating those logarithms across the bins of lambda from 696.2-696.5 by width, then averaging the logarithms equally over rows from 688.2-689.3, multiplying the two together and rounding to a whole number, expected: 9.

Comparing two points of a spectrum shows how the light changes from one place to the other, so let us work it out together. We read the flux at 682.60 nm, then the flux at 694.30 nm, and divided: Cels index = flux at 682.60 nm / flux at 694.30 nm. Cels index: 0.943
